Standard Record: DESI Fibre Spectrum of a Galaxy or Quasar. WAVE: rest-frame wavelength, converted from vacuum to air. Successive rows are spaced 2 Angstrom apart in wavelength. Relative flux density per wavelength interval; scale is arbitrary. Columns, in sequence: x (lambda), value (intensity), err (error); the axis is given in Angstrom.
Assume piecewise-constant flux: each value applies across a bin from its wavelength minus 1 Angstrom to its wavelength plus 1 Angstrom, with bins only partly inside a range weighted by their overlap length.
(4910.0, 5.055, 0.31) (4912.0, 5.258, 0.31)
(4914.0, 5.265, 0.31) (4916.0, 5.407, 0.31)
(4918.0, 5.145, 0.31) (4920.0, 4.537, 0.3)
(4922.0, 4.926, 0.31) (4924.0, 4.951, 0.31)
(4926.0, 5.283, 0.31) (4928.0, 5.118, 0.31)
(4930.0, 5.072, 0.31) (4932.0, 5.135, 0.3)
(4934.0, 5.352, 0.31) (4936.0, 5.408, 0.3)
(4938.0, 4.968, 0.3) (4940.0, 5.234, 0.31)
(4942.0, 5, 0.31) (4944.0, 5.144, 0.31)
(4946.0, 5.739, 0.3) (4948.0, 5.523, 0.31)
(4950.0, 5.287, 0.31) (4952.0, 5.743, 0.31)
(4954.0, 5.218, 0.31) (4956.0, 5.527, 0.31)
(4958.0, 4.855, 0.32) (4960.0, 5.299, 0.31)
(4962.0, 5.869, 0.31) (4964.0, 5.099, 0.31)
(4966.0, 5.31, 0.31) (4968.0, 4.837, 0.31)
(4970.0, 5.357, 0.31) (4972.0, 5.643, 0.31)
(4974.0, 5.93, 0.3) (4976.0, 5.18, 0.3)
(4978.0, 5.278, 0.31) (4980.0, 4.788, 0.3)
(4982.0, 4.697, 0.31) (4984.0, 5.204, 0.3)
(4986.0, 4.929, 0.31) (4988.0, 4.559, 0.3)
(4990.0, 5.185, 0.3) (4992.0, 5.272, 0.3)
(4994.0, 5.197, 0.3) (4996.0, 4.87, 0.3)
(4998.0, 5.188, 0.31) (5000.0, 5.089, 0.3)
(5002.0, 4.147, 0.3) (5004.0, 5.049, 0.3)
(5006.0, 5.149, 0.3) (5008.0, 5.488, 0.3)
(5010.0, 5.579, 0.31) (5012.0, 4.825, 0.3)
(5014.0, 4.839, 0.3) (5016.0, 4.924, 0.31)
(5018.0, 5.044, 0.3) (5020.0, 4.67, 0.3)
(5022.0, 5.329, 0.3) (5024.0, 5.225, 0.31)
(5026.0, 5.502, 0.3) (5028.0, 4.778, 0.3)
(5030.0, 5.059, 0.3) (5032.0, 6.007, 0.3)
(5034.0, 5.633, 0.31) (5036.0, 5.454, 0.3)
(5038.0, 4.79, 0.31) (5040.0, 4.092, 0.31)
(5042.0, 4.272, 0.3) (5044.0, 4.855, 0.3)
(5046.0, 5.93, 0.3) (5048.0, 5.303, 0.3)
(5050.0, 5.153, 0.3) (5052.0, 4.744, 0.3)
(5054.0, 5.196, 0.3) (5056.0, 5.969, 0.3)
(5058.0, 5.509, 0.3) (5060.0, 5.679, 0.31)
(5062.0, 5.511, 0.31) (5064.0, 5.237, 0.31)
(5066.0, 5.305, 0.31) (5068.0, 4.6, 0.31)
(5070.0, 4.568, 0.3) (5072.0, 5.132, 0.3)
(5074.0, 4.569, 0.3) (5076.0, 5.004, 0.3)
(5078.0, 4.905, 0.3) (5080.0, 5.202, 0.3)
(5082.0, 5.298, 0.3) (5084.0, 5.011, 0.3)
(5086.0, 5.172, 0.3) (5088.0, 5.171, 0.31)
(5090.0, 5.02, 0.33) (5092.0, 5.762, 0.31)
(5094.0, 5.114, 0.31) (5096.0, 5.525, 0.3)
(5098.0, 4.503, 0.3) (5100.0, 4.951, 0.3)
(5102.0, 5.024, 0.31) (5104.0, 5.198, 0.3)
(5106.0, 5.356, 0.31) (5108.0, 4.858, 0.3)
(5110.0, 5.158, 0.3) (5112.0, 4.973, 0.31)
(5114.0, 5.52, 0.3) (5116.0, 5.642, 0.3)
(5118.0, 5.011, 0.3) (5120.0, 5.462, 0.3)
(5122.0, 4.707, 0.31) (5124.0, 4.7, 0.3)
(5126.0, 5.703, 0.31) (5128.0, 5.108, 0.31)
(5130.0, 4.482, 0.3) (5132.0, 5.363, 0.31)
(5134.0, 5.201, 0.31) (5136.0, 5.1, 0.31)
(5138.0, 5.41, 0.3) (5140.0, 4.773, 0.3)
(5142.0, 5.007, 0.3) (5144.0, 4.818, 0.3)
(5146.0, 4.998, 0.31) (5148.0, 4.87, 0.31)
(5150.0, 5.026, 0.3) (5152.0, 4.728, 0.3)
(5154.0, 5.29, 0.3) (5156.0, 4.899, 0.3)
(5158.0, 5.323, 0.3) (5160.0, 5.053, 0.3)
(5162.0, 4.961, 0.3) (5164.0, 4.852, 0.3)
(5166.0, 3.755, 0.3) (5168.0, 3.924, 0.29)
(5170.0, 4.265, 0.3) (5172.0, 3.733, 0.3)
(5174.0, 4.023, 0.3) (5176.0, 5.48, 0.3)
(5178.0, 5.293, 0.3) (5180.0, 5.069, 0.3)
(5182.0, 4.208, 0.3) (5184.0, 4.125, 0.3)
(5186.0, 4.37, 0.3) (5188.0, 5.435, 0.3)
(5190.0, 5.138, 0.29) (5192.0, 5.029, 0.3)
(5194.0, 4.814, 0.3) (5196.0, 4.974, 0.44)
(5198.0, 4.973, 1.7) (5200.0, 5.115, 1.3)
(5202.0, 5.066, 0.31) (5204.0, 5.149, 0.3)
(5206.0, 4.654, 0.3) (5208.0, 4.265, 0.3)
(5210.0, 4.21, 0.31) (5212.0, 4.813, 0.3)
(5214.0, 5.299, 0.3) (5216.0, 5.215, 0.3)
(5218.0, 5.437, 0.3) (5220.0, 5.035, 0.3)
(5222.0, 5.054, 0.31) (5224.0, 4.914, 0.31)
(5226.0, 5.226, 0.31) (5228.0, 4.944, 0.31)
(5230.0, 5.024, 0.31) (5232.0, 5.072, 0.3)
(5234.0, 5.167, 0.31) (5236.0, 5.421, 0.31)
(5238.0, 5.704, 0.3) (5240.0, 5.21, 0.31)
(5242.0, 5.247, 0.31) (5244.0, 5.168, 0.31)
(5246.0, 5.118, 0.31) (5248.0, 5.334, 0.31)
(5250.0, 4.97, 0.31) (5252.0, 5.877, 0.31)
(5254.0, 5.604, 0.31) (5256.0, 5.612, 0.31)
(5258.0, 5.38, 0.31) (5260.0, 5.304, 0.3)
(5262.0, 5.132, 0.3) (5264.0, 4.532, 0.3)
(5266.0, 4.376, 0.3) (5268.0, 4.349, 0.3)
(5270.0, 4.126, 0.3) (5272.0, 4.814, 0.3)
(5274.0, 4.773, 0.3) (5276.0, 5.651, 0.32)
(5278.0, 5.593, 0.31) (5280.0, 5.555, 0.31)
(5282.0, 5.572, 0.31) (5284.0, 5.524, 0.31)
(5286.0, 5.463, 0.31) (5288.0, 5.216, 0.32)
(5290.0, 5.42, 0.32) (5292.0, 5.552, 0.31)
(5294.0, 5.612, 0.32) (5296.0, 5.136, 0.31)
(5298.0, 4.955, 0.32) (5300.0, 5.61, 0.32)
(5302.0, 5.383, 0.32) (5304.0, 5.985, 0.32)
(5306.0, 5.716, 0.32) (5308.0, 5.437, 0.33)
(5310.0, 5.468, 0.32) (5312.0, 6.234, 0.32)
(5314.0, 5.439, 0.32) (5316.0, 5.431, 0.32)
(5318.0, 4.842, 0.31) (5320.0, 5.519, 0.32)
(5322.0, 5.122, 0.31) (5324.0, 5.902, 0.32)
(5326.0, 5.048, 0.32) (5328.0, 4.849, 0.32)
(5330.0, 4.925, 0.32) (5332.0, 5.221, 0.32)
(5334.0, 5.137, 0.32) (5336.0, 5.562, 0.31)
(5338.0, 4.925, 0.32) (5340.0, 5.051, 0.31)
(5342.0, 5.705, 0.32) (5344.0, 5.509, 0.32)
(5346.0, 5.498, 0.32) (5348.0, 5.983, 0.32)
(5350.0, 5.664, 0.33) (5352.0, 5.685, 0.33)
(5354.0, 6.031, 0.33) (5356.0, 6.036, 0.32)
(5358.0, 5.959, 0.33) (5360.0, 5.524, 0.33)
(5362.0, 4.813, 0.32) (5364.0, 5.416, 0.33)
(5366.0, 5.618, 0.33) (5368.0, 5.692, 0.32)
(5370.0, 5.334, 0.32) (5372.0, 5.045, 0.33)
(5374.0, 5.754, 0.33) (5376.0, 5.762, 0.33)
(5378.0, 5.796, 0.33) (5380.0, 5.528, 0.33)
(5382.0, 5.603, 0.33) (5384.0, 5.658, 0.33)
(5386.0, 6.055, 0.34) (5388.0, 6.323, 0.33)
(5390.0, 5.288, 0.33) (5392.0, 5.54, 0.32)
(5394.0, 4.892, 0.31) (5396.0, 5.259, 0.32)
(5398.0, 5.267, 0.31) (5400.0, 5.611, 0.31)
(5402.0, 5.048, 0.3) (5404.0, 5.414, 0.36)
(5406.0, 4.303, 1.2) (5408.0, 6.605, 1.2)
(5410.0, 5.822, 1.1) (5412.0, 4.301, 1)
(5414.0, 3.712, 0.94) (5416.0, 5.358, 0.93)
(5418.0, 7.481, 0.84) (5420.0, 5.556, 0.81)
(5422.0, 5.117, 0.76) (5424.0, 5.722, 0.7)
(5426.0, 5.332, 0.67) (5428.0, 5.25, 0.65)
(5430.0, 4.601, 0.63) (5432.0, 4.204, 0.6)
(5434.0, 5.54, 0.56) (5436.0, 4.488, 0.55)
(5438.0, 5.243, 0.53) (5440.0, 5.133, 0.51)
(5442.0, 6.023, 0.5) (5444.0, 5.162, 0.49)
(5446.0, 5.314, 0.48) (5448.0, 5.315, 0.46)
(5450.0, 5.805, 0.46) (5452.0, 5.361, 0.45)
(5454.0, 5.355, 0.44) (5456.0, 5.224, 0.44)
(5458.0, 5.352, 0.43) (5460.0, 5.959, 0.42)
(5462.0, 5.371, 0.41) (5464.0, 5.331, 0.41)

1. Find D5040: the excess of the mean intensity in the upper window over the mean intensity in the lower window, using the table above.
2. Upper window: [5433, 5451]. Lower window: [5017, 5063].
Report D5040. 0.13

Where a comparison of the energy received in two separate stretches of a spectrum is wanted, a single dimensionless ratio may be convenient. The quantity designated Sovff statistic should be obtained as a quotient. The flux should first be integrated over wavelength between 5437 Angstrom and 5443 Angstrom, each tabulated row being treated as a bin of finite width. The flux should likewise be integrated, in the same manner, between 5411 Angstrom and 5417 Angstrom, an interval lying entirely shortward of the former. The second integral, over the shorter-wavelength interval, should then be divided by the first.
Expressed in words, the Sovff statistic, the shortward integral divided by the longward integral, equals 0.82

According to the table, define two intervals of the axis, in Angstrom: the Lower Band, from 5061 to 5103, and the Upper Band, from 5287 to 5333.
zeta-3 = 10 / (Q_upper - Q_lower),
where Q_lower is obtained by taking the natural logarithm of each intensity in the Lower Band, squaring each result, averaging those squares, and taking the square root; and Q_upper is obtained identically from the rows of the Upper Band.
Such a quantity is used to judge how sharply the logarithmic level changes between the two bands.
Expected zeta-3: 165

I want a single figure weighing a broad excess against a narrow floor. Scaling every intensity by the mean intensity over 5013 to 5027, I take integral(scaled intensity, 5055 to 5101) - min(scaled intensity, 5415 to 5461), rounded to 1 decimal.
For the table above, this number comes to 45.9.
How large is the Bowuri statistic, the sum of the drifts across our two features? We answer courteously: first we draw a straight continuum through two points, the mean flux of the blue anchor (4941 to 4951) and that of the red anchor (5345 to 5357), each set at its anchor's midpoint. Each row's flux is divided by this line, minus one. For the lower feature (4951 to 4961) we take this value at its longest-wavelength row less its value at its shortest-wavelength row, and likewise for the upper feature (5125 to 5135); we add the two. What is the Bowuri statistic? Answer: -0.18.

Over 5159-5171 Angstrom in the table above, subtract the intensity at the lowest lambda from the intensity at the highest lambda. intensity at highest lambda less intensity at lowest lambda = -0.8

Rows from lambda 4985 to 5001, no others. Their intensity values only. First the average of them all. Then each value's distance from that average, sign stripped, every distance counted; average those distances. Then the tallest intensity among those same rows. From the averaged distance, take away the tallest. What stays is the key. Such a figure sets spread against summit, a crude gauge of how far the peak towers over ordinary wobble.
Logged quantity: -5.08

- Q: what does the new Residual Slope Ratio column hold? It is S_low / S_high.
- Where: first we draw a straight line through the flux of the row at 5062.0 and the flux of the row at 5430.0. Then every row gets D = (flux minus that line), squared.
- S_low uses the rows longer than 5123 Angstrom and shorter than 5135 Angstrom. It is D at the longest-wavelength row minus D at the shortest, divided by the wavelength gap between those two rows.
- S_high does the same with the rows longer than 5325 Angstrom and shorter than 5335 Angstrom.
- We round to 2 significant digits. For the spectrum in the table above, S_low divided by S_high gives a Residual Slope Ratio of -6.3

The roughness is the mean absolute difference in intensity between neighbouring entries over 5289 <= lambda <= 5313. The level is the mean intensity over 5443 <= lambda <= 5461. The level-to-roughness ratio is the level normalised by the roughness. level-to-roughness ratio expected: 16.2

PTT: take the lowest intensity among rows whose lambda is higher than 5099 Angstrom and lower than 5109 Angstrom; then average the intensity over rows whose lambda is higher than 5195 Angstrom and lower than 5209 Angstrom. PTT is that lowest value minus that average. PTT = 0.0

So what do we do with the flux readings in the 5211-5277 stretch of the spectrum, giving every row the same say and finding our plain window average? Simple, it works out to 5.12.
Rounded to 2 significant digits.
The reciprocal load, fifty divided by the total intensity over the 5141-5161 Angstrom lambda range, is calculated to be 1.0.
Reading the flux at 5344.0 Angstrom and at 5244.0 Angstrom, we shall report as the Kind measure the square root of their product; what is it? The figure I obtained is 5.34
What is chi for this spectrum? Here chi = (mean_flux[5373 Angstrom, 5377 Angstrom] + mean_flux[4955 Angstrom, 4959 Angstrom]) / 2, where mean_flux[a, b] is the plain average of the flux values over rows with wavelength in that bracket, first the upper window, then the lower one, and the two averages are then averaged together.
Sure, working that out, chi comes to 5.5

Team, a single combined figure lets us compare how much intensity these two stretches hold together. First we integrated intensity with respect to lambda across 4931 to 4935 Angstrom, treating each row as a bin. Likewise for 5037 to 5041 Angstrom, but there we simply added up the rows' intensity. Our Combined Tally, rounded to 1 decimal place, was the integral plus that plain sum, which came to 29.9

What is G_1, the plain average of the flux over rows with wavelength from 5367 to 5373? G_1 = 5.36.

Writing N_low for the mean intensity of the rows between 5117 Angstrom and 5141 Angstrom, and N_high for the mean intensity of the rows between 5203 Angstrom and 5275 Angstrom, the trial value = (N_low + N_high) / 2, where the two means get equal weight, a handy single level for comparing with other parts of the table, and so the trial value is 5.06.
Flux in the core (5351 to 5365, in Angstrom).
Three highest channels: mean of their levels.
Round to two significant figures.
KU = 6.0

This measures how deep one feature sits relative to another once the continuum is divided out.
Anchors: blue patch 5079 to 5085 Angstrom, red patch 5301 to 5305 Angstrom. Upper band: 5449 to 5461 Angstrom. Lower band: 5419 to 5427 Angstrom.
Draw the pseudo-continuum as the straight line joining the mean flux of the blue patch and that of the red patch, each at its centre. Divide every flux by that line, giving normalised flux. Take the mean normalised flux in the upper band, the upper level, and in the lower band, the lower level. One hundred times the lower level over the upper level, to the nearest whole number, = 100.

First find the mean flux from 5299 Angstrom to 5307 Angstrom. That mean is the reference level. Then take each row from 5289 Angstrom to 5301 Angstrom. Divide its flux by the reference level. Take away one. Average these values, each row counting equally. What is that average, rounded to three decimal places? -0.052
